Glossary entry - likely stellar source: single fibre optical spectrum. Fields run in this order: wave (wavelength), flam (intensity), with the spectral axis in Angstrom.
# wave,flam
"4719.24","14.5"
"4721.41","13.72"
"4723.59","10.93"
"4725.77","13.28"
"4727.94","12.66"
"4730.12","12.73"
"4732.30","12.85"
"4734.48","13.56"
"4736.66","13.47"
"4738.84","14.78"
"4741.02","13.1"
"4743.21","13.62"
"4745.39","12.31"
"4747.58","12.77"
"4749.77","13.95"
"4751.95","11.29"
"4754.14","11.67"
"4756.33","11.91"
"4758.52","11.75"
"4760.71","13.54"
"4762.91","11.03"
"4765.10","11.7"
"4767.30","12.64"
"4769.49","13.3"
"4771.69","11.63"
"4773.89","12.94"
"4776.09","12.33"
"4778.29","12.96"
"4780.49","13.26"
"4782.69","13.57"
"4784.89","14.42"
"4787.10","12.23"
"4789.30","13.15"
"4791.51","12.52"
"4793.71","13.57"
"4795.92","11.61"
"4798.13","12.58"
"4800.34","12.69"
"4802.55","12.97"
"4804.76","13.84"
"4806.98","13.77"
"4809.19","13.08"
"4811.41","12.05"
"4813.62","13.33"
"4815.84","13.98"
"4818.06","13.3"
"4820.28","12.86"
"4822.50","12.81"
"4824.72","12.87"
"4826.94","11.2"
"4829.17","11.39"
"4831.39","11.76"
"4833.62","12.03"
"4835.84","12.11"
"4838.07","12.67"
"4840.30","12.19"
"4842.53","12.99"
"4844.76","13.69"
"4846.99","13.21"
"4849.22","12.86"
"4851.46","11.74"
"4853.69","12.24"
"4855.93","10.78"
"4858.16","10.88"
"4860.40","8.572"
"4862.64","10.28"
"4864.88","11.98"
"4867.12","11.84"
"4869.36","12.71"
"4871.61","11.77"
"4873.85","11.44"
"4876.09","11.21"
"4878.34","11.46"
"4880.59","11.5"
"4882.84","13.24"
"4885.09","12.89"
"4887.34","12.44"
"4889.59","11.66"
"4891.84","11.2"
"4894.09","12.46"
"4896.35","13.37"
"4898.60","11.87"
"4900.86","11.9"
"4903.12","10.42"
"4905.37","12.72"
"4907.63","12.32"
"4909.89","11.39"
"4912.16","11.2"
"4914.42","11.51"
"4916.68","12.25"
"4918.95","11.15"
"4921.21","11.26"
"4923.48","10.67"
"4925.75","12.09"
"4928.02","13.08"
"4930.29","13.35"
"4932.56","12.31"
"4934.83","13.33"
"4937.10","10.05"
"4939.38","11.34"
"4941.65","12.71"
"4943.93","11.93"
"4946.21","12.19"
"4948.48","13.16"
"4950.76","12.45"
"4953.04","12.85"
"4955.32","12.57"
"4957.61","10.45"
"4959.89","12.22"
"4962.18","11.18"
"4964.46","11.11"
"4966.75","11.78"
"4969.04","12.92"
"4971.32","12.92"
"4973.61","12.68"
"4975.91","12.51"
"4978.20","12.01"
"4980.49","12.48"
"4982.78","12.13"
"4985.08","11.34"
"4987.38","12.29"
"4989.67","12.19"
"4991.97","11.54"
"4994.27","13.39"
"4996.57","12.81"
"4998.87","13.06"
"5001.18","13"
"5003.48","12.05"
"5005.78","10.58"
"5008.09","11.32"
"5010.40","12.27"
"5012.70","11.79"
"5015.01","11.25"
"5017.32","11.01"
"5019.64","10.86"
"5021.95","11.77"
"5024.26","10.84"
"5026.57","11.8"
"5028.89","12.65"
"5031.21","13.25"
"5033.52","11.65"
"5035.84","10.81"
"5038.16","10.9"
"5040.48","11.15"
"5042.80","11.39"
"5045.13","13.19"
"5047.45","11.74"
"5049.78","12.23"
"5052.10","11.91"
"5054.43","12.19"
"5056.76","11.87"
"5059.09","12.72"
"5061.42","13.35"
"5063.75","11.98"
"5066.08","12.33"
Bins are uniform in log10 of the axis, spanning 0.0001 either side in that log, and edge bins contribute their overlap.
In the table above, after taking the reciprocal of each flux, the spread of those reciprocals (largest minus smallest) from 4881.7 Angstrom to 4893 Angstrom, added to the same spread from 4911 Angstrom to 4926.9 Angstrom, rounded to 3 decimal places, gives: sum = 0.026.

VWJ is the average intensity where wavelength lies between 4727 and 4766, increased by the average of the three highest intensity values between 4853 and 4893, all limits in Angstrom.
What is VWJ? 25.7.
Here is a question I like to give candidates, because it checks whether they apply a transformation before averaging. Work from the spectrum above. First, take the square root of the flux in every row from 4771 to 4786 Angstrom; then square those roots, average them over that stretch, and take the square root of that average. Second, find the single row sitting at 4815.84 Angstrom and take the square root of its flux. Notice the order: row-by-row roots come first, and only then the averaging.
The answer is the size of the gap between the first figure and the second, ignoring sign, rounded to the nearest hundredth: 0.13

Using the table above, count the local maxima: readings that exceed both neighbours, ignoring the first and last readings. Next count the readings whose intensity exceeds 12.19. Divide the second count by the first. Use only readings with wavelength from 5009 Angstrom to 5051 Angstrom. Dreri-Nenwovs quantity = 1.7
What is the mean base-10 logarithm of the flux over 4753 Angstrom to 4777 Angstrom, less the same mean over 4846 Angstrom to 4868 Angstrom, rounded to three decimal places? 0.031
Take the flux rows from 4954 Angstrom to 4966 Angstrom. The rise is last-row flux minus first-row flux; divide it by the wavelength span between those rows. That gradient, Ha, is -0.16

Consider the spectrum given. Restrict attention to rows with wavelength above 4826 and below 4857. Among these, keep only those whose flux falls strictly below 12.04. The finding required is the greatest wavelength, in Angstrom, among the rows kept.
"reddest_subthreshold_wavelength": 4855.93 Angstrom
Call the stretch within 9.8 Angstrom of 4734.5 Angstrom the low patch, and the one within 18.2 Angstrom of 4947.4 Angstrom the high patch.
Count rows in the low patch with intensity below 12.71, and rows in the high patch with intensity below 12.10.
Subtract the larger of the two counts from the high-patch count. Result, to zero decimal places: 0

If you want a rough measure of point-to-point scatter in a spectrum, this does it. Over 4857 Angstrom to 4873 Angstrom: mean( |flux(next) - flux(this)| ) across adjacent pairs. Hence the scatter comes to 1.28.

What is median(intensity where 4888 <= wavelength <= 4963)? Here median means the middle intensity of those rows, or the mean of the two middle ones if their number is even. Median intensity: 12.1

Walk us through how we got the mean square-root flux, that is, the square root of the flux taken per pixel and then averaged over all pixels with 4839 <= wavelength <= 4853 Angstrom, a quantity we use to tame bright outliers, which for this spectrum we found 3.57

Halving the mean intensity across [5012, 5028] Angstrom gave 5.67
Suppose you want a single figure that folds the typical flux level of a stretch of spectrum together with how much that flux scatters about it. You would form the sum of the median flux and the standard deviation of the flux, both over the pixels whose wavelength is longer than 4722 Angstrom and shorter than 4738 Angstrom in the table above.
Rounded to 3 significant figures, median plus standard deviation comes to 13.7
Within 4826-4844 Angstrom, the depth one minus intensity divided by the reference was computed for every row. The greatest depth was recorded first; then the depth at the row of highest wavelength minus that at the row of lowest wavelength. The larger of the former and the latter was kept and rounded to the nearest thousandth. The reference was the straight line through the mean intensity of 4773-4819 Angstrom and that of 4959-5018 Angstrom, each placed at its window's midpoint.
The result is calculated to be 0.132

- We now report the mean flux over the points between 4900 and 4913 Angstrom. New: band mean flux 11.7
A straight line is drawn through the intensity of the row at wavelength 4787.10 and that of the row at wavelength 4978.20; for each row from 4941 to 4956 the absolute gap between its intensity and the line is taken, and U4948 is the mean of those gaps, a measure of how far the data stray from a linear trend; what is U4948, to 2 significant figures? 0.54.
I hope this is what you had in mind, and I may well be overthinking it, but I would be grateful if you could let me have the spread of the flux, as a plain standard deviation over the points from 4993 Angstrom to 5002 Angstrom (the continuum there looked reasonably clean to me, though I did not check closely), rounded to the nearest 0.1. 0.2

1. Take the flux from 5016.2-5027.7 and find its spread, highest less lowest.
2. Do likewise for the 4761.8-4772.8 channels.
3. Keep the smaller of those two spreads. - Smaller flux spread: 1.0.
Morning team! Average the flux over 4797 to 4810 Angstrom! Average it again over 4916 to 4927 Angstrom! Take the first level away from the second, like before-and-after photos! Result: -1.7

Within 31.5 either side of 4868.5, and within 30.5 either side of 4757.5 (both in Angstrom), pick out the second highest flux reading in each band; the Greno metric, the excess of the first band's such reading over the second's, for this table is -1.05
